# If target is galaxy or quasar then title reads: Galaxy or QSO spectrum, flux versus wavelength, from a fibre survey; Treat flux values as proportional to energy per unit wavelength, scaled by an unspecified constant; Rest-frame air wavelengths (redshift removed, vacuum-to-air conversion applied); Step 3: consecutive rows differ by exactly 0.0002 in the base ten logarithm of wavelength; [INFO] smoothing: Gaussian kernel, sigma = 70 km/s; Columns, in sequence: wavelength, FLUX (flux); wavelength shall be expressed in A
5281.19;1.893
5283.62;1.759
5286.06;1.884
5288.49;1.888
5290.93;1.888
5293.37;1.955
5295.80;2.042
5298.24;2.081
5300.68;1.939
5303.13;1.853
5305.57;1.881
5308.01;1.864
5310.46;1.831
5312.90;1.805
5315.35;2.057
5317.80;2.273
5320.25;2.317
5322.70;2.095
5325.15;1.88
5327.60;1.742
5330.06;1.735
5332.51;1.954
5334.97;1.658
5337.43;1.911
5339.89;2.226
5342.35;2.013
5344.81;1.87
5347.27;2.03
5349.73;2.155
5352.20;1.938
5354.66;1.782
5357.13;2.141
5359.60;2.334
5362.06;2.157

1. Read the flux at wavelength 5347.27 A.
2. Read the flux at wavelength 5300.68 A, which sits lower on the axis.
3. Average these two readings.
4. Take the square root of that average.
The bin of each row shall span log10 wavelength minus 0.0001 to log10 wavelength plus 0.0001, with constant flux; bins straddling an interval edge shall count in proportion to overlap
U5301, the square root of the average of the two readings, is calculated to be 1.409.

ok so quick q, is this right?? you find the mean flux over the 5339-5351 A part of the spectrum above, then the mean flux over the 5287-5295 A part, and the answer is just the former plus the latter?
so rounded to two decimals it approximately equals 3.97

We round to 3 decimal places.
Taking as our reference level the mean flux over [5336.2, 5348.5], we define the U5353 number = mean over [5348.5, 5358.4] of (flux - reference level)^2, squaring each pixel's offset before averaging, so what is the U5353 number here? 0.024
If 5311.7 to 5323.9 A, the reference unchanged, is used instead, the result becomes 0.043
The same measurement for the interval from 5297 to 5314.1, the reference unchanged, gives 0.021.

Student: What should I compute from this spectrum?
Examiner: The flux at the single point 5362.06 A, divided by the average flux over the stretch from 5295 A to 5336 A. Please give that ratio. 1.11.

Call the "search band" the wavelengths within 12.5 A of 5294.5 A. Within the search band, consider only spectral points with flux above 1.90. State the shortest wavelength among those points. 5293.37 A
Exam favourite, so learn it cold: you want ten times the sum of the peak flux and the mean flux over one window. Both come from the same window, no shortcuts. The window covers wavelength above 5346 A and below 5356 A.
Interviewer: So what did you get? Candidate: 41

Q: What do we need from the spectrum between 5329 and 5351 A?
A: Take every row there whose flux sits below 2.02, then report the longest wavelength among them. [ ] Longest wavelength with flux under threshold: 5344.81 A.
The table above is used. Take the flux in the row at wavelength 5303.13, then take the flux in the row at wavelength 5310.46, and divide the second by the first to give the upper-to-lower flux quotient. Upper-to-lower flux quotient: 0.99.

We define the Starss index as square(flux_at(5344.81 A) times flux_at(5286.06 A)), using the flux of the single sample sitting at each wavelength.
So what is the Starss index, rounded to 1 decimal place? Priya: 12.4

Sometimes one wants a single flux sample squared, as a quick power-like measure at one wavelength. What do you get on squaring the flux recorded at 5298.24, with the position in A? 4.3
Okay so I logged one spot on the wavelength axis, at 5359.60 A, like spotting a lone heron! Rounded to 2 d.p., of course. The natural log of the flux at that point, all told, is 0.85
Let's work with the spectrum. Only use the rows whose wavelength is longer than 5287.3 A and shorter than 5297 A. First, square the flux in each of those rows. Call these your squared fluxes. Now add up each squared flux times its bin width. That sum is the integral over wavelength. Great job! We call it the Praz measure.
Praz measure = 37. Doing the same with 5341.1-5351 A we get 40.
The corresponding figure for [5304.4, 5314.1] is 33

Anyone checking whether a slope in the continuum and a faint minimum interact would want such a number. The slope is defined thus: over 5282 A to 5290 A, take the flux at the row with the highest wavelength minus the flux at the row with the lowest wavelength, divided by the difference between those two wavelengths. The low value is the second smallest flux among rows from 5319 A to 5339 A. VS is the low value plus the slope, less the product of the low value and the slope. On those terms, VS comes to 1.72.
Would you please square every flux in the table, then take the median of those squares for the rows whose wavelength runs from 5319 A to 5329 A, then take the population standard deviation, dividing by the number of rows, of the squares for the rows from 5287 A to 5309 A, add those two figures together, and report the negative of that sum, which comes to -4.3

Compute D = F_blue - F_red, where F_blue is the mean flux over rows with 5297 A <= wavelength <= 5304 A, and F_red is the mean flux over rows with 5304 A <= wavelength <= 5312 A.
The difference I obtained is 0.10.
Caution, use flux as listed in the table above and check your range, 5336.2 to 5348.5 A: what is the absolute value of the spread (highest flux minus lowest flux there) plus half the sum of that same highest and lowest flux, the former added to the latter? 2.40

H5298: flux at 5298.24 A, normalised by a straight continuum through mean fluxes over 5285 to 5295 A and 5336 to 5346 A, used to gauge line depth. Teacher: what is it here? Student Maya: 1.08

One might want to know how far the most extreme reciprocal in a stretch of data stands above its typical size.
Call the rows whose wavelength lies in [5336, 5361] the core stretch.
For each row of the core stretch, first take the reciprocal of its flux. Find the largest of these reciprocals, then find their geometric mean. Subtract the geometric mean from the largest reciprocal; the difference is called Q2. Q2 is 0.07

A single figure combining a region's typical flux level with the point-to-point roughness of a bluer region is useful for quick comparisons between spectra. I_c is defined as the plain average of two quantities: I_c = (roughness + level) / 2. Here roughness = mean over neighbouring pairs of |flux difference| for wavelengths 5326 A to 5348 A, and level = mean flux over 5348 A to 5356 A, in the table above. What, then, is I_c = 1.08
